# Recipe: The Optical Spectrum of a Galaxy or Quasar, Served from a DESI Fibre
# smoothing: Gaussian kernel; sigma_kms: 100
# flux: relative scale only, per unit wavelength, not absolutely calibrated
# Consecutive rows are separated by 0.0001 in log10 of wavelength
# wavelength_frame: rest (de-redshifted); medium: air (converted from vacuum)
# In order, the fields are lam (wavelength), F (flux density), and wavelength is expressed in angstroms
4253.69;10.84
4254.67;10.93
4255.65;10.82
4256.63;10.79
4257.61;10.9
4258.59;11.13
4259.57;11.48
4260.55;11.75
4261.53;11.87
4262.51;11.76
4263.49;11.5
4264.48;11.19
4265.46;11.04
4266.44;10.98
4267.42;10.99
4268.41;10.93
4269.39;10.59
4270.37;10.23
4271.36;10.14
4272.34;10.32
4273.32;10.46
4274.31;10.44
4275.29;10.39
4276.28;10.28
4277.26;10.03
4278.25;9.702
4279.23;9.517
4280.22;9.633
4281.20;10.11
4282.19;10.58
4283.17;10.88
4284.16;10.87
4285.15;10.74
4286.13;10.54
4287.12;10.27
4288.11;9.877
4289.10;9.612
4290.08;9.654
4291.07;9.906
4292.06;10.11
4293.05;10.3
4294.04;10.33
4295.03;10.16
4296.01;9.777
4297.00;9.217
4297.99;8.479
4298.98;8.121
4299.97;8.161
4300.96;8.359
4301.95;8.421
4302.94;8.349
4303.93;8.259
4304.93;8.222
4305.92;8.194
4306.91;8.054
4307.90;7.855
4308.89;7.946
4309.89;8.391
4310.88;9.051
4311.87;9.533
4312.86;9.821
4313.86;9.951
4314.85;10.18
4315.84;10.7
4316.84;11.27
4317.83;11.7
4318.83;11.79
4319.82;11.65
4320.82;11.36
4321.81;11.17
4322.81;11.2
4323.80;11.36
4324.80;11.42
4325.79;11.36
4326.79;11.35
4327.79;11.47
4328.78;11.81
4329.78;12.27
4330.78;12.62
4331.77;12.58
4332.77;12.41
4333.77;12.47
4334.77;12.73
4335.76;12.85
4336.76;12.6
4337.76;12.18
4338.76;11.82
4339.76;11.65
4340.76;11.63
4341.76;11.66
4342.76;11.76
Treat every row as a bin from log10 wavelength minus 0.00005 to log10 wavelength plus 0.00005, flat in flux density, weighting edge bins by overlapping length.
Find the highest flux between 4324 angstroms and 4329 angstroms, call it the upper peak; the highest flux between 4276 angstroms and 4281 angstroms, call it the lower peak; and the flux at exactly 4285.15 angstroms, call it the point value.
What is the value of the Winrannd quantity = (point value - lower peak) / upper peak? 0.04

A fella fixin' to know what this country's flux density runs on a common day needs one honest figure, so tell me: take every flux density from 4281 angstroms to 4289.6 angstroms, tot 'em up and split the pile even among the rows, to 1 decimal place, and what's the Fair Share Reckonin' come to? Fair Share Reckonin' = 10.4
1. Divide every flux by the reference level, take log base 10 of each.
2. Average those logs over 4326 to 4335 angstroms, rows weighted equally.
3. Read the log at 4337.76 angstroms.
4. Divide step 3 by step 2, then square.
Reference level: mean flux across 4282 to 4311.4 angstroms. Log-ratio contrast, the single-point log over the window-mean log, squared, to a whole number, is 1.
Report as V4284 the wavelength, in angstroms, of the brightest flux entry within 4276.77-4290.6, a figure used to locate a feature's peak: 4283.17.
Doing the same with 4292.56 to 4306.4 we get 4294.04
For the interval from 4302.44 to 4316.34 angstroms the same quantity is 4315.84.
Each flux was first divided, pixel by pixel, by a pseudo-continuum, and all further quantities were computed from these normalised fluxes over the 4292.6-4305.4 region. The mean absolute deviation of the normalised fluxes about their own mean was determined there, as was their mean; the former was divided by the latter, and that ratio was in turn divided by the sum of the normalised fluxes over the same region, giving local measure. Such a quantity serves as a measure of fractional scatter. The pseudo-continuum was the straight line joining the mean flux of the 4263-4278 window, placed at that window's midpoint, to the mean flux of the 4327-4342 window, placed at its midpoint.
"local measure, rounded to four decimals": 0.0092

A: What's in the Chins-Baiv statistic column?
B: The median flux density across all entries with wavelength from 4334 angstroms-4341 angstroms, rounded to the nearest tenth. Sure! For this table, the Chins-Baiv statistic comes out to 12.2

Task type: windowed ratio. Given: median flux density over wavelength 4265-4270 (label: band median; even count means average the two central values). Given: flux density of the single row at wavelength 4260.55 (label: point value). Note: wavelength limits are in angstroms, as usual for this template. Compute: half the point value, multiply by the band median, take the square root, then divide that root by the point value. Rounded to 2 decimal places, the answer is 0.68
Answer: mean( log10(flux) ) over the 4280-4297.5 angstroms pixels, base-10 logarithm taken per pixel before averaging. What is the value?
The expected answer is 1.006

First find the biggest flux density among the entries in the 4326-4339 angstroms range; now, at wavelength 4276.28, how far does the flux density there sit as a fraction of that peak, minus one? -0.20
